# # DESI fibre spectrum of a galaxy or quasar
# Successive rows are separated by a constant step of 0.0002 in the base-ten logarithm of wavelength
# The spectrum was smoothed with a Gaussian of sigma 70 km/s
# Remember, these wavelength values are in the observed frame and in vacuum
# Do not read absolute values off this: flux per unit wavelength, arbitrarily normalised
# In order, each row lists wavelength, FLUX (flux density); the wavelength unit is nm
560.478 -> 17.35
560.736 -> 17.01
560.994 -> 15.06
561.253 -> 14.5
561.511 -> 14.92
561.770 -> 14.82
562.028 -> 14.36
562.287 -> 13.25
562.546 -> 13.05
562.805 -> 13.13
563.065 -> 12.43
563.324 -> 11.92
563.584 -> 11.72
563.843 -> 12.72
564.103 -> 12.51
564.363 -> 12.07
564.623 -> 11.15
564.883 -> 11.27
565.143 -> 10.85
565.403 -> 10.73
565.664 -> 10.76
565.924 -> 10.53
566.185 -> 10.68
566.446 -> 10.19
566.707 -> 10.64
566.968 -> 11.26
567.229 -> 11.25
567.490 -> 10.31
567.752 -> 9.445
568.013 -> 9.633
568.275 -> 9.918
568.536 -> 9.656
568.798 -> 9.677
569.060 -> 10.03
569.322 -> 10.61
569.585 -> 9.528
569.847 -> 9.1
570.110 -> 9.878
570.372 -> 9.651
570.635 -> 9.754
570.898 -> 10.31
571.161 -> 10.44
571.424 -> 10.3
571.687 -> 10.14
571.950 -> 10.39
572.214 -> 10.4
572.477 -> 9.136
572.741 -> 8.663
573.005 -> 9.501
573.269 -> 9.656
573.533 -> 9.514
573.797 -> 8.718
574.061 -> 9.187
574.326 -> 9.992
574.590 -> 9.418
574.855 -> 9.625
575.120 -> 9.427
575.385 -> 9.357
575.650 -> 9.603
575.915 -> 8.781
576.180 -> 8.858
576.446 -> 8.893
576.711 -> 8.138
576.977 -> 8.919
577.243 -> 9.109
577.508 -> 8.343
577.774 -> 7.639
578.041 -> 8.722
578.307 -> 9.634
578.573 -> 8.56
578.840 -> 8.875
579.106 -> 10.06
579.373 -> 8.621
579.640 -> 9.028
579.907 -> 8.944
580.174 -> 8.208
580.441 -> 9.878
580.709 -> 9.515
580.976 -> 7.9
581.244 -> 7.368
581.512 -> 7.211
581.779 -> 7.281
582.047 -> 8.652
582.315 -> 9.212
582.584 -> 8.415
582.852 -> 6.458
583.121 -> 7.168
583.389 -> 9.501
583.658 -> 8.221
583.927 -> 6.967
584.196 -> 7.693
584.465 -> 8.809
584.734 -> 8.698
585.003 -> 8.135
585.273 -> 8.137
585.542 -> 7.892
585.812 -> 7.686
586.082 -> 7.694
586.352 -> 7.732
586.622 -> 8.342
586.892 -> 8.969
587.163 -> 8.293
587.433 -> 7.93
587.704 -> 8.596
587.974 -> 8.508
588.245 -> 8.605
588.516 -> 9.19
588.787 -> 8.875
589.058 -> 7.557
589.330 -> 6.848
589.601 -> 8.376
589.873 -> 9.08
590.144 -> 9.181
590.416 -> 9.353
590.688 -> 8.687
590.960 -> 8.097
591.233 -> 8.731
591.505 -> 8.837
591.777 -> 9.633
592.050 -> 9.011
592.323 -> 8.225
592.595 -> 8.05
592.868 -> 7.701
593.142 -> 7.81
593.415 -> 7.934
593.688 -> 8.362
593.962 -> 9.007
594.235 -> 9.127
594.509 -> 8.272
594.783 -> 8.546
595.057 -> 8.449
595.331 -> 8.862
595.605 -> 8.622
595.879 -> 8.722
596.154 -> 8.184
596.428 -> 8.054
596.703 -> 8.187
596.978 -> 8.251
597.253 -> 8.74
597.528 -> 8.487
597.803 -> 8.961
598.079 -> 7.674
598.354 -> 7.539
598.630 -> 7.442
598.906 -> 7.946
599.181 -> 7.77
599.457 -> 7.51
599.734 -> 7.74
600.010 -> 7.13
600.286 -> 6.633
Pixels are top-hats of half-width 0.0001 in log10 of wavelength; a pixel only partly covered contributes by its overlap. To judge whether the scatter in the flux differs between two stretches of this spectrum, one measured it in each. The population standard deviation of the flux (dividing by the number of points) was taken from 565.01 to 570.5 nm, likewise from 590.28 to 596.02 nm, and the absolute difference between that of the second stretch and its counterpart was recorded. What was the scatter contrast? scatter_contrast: 0.11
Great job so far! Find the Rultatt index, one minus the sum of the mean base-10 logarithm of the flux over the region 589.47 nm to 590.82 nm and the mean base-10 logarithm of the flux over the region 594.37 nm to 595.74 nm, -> -0.88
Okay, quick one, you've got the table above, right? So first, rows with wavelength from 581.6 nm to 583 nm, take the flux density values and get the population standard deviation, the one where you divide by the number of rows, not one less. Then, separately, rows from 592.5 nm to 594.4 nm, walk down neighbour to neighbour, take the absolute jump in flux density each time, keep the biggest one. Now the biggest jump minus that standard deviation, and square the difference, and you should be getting 0.12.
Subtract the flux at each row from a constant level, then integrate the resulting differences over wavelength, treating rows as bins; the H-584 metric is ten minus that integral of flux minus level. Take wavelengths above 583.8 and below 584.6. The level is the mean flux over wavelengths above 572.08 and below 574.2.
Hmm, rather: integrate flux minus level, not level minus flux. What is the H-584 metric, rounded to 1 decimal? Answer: 11.2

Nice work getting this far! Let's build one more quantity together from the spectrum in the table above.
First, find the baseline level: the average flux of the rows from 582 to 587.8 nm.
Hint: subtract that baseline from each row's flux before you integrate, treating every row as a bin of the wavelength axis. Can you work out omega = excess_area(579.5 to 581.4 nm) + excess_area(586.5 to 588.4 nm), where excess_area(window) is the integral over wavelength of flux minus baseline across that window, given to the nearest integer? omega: 2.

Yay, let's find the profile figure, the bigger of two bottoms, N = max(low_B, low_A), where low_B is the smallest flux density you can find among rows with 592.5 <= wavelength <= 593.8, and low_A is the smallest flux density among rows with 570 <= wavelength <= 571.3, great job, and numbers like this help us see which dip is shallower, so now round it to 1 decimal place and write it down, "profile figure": 9.7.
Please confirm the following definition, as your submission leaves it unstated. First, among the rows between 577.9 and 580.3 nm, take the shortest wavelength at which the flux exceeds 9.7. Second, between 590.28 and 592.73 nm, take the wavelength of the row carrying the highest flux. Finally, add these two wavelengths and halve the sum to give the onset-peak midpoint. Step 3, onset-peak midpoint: 585.44 nm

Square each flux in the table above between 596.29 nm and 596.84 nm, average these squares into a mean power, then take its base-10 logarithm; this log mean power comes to 1.82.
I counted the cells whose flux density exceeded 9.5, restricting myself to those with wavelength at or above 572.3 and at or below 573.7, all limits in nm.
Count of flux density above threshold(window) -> 3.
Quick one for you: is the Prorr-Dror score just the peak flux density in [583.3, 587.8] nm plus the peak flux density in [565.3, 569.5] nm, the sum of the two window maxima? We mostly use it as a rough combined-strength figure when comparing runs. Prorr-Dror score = 20.8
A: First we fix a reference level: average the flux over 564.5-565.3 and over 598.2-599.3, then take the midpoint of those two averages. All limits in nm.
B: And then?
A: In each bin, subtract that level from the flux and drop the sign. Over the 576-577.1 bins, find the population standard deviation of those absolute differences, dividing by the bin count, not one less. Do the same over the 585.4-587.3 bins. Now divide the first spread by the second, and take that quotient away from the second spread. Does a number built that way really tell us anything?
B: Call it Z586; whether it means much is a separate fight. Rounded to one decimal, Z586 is -0.3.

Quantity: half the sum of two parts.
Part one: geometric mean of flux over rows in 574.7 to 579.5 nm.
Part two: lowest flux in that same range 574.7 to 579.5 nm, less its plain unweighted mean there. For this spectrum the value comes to 3.81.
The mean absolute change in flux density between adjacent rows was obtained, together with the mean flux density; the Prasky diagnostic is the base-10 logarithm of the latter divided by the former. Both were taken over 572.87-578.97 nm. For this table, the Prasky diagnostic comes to 1.25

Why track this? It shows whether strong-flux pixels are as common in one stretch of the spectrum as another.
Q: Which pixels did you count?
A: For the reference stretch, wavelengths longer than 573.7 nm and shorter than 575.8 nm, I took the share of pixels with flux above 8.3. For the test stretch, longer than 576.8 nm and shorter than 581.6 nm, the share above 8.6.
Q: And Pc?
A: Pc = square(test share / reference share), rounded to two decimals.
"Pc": 0.37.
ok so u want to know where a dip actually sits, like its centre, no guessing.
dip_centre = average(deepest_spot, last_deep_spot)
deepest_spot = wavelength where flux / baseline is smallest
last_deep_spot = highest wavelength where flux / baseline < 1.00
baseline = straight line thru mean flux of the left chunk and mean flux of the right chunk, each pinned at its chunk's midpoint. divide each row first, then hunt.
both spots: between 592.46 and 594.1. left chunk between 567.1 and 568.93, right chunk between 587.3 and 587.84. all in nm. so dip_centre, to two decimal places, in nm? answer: 592.87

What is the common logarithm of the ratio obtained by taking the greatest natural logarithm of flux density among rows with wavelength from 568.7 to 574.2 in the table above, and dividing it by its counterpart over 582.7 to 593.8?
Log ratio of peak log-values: 0.018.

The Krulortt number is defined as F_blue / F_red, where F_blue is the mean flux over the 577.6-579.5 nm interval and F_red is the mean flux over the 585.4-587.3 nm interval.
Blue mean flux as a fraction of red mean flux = 1.10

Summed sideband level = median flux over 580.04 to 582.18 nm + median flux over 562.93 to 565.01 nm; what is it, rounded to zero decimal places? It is 20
